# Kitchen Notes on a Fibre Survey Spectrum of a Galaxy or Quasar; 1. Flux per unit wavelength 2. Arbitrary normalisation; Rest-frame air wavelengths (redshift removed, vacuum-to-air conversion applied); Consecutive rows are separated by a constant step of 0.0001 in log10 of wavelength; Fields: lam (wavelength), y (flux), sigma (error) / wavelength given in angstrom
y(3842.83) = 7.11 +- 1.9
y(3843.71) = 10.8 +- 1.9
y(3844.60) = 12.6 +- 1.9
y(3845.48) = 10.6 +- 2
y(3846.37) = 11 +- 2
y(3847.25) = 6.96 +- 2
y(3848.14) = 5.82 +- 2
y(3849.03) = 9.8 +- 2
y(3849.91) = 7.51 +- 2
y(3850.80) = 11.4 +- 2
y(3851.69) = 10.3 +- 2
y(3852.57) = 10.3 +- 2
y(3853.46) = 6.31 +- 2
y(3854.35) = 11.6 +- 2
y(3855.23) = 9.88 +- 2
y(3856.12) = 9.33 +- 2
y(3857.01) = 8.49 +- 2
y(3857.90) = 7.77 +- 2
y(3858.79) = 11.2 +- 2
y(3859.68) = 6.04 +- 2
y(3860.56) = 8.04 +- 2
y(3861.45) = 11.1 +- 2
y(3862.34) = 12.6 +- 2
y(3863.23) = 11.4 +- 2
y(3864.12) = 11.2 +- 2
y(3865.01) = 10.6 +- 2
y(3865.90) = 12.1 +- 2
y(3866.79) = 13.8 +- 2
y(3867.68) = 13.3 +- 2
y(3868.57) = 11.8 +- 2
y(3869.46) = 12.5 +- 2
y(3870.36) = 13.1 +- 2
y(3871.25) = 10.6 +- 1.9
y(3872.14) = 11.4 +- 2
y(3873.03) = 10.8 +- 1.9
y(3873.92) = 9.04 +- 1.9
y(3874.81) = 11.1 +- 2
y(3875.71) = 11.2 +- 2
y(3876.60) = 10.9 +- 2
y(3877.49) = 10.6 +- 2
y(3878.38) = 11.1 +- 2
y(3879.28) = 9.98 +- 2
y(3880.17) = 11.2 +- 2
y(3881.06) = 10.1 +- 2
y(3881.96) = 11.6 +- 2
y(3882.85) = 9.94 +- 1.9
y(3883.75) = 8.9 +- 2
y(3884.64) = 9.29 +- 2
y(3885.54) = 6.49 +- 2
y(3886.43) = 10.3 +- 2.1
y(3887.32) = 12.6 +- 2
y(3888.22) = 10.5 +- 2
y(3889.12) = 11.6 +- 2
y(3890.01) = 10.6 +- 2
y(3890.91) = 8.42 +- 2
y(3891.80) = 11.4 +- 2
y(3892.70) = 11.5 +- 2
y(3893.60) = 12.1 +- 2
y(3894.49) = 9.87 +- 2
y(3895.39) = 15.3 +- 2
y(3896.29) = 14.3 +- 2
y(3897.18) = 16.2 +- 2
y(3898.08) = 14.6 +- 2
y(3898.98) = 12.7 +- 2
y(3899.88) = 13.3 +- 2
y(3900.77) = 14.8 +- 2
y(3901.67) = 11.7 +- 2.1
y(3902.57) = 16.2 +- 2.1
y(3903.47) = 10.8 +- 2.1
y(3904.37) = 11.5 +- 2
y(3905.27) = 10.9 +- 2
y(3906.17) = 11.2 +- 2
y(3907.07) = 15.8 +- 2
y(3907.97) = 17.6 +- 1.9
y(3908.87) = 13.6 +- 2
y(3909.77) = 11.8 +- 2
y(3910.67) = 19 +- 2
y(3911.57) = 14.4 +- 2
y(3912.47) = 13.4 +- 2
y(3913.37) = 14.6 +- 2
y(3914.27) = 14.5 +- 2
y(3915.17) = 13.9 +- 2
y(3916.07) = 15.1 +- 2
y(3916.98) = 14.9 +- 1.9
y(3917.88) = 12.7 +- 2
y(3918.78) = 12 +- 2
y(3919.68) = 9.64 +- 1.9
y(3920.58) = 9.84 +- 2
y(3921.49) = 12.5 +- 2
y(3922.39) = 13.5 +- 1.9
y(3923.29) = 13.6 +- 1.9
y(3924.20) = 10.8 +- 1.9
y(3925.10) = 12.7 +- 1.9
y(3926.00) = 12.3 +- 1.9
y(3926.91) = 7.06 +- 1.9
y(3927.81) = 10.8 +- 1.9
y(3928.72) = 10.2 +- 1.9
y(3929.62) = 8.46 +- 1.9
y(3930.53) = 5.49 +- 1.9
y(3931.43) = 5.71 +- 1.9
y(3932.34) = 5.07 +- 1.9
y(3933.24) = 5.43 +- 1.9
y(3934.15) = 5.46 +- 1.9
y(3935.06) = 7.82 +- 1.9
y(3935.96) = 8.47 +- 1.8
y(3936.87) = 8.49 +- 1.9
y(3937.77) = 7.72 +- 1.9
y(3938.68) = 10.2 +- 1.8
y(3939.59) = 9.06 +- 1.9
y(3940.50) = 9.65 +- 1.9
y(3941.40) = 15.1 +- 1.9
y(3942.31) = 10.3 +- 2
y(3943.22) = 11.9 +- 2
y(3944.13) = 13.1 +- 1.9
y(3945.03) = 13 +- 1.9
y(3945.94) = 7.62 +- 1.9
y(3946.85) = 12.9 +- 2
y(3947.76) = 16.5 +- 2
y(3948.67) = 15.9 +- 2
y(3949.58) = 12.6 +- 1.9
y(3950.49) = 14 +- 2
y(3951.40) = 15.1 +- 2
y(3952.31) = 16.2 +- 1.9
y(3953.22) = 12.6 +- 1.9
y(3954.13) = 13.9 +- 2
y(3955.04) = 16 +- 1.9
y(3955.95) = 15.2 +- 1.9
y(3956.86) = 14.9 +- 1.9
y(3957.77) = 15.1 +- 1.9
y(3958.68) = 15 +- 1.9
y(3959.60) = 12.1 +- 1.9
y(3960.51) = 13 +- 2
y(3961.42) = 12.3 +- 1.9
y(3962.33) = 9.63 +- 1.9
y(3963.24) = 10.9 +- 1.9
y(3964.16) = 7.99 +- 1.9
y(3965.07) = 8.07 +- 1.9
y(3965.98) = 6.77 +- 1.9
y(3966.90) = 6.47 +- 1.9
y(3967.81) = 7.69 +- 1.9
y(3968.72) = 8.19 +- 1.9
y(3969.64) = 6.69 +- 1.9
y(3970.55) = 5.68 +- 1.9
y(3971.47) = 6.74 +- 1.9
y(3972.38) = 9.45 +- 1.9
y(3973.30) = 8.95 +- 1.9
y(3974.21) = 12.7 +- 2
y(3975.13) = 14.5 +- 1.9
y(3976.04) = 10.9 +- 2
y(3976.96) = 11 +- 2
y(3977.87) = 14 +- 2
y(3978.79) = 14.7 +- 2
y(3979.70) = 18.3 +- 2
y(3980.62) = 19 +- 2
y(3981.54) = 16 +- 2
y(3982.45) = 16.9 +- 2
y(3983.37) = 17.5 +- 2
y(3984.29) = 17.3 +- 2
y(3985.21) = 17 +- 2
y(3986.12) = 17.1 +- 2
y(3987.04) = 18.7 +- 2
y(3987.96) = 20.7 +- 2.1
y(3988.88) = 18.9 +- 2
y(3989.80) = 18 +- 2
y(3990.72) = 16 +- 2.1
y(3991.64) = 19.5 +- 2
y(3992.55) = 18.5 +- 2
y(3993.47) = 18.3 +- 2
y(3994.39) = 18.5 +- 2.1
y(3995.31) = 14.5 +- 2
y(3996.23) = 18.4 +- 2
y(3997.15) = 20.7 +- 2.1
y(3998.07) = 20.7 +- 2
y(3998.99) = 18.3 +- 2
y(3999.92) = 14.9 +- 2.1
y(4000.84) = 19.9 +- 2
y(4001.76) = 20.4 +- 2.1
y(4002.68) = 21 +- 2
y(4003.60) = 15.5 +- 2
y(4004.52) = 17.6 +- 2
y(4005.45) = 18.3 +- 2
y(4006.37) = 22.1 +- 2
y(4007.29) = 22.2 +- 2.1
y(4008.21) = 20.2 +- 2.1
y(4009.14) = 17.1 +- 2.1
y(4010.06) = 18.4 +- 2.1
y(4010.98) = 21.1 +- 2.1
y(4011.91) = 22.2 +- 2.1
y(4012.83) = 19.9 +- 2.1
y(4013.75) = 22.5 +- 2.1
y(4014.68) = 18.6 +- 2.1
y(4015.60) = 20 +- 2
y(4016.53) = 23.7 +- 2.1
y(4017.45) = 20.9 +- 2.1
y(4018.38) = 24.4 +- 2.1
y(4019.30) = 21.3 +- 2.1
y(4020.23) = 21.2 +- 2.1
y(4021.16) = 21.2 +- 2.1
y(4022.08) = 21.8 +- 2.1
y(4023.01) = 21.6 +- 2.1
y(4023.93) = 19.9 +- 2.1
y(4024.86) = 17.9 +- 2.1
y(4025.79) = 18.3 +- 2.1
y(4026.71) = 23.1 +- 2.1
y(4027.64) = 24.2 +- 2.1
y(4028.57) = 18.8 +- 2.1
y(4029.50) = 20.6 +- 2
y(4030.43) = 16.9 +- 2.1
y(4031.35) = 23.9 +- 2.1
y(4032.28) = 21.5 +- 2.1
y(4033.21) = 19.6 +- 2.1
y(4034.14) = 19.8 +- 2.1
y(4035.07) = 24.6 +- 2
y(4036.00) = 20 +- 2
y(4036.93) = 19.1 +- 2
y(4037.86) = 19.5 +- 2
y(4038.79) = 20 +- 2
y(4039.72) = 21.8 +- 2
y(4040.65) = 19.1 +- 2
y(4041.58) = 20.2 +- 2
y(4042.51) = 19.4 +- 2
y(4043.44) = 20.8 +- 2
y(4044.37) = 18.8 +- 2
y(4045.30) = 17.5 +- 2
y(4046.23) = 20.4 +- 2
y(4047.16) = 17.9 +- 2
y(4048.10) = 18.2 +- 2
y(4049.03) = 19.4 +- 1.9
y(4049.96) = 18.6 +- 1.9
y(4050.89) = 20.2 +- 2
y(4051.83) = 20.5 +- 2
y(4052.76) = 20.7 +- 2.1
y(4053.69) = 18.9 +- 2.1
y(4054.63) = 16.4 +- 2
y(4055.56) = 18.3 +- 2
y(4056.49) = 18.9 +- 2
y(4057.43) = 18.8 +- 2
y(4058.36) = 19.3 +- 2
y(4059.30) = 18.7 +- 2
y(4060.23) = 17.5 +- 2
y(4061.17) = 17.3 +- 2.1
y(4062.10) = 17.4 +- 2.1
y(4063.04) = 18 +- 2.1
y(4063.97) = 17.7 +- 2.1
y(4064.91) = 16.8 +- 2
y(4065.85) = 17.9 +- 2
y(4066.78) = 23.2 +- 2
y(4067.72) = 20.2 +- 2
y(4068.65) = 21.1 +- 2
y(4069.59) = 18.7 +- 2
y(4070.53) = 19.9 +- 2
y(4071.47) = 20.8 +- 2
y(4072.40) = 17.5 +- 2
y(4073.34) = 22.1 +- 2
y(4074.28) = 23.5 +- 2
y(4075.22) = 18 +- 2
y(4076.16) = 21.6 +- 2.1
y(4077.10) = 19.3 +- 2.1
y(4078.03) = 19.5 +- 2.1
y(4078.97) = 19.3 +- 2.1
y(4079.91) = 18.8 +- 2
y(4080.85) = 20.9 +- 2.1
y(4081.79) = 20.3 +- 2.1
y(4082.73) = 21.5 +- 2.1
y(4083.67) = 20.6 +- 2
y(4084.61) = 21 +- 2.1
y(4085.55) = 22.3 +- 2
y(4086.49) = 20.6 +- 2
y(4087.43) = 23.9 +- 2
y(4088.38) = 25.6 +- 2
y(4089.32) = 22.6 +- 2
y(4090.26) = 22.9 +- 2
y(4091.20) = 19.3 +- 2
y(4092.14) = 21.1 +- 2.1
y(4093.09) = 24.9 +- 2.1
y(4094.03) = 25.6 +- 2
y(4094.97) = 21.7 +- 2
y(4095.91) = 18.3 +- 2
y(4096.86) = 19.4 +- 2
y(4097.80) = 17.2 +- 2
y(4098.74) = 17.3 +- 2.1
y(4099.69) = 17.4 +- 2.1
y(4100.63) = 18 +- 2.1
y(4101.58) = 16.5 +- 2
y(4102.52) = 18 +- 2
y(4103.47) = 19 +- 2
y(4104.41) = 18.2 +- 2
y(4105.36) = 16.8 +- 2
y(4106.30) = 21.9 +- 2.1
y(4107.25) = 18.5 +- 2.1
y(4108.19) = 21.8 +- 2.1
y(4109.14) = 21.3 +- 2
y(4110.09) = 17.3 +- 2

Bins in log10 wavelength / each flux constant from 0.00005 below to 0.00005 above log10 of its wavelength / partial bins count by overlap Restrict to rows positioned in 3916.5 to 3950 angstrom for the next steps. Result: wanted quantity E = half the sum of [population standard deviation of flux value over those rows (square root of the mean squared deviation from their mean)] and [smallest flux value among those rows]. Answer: 4.1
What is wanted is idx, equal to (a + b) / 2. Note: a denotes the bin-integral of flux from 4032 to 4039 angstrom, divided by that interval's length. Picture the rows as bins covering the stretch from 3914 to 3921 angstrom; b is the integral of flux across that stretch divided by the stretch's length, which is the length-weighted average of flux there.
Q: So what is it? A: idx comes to 16.6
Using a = 20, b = 12.8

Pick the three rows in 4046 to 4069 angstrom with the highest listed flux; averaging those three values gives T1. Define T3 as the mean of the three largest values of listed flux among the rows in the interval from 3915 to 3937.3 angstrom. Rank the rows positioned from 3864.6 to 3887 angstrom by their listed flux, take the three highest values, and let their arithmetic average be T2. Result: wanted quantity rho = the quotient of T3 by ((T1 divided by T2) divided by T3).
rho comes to 132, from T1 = 22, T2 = 13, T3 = 14.6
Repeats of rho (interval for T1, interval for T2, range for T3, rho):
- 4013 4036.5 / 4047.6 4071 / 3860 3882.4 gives 159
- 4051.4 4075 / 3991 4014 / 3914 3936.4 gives 214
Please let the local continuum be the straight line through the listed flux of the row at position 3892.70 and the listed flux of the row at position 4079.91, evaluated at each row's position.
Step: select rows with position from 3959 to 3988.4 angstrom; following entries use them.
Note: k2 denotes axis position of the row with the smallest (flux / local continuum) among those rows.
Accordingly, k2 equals 3970.55 angstrom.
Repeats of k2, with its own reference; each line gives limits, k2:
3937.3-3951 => 3945.94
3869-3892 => 3885.54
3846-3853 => 3848.14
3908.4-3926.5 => 3919.68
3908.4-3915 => 3909.77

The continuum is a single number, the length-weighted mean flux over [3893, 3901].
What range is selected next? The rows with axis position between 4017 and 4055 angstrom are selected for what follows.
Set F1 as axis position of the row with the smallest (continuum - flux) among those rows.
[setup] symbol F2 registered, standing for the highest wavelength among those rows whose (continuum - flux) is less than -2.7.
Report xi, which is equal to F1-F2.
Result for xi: -19.6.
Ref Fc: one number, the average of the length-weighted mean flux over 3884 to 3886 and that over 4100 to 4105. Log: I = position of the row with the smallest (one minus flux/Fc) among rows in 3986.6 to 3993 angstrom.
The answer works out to 3987.96 angstrom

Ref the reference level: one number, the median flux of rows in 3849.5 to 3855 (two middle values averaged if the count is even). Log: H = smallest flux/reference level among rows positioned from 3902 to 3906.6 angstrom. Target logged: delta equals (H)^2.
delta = 1.10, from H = 1.0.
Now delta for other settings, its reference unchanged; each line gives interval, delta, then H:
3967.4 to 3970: 0.42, 0.6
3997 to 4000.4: 2.09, 1.4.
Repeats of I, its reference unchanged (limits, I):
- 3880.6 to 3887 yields 3881.96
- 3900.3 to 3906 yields 3902.57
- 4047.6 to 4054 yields 4052.76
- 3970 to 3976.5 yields 3975.13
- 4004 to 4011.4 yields 4007.29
